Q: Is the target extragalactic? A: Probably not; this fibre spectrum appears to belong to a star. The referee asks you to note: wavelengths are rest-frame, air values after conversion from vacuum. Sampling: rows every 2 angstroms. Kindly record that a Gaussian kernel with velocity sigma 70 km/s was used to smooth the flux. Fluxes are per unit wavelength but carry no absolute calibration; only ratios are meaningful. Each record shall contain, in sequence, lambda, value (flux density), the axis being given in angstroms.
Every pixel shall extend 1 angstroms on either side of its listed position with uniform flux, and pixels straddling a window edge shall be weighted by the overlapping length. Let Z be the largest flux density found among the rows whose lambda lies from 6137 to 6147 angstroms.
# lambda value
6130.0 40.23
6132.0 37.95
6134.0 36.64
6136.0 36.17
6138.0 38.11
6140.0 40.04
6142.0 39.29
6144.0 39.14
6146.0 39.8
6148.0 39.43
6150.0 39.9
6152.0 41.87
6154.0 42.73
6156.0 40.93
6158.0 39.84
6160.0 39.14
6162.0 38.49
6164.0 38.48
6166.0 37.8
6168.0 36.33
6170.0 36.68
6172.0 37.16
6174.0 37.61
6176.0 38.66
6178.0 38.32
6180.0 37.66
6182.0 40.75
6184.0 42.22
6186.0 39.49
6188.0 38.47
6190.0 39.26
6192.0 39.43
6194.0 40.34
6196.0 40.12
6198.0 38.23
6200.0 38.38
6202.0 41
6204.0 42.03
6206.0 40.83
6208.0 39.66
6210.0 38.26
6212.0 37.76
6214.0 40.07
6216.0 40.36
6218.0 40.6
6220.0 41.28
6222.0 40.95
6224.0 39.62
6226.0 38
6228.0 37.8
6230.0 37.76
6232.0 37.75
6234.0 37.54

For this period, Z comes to 40.04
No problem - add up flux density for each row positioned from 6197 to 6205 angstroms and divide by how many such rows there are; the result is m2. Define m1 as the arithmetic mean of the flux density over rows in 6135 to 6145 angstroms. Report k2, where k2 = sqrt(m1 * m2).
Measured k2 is 39.2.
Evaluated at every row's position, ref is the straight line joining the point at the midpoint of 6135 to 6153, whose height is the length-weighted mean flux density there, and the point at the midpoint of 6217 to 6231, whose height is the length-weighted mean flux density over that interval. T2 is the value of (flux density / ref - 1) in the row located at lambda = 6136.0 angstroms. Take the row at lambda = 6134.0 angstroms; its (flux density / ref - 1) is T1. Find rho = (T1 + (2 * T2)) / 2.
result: -0.113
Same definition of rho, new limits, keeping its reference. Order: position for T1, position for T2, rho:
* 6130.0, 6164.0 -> -0.010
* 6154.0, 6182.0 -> 0.079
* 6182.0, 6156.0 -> 0.058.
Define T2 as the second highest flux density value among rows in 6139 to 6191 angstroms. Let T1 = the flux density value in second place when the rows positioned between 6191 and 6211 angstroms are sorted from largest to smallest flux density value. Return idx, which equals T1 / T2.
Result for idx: 0.97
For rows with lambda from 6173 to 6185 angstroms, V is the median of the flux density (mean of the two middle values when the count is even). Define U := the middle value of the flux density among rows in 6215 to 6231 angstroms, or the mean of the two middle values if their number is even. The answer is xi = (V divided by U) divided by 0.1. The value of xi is 9.6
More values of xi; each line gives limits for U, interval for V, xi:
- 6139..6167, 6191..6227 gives 10.1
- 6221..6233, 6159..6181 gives 10.0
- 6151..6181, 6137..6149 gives 10.2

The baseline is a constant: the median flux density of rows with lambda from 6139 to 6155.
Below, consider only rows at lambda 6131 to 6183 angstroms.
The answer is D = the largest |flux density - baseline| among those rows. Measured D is 3.68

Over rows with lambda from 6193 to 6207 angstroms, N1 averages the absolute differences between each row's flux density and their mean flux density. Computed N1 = 1.0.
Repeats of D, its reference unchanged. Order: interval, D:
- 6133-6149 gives 3.68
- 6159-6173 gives 3.52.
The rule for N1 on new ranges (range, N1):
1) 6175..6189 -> 1.2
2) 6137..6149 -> 0.5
